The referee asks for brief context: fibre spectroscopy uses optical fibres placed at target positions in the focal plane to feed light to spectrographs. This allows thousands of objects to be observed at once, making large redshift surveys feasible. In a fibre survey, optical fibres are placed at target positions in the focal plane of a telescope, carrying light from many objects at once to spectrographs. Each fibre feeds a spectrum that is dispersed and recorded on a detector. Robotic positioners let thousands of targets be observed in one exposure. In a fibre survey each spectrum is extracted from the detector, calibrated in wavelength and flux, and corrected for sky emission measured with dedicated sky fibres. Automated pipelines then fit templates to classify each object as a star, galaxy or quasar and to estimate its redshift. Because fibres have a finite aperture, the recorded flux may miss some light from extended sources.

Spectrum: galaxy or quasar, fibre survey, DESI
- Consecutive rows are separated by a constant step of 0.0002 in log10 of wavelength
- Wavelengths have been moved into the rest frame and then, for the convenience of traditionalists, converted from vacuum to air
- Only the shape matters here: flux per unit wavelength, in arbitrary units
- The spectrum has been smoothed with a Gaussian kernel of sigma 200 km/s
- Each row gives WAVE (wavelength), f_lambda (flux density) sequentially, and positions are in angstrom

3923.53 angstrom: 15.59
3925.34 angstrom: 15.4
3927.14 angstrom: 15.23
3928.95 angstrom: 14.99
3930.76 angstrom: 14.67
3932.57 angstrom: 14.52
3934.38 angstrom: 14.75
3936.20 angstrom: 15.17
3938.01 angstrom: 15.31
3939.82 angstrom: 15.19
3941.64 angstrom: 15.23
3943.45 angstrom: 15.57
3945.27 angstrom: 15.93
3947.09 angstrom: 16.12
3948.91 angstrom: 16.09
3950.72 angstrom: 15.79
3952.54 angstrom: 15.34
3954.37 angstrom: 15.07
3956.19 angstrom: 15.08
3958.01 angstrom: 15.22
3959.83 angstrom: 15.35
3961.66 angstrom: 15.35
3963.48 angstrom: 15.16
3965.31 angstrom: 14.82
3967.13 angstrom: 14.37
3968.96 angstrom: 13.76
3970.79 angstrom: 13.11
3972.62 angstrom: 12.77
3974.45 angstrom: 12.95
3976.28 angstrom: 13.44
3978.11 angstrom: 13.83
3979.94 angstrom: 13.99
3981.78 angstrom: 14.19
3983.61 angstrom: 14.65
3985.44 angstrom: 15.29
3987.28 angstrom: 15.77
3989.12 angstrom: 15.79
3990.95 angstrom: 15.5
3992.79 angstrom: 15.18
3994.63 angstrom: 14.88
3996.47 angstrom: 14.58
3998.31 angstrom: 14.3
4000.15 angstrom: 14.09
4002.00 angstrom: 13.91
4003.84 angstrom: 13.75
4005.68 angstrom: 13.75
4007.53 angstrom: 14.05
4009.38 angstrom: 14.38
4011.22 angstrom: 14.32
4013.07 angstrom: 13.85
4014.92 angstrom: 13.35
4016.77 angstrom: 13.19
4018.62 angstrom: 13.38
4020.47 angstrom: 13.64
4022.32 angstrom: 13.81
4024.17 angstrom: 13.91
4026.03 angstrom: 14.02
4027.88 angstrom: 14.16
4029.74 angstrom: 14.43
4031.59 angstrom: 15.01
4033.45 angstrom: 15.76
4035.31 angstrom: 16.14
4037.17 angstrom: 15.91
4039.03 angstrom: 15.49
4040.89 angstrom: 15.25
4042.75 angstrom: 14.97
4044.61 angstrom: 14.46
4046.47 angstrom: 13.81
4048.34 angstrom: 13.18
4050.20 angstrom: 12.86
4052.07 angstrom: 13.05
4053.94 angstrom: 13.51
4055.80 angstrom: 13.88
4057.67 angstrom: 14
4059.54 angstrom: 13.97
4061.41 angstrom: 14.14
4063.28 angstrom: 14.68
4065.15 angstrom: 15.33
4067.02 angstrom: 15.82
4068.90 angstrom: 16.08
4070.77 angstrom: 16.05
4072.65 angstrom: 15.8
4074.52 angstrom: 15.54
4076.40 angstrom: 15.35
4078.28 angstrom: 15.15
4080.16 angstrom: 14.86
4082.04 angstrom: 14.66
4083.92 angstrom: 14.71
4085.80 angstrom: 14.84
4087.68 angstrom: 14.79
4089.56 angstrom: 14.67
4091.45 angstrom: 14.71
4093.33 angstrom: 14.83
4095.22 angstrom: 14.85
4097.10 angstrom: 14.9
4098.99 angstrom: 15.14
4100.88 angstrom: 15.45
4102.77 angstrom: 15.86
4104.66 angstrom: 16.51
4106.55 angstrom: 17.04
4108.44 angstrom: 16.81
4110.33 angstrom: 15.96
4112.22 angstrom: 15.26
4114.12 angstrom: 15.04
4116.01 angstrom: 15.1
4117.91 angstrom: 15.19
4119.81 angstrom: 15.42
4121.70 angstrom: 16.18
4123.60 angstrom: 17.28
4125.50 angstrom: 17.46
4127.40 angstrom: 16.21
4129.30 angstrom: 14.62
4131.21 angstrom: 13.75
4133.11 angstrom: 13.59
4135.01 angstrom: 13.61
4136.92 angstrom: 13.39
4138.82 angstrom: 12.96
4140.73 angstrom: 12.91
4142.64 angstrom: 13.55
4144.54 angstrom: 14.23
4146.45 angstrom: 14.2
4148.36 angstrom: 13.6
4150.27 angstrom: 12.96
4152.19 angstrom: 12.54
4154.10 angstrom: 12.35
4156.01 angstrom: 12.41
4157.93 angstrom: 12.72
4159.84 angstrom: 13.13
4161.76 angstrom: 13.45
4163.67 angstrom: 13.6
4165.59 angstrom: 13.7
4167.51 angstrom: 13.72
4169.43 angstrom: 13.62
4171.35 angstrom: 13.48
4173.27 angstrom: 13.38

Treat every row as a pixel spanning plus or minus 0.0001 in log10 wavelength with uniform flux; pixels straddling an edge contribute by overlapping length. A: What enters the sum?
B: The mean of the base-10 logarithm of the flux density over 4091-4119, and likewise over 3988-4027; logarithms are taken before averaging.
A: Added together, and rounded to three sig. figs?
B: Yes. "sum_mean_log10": 2.34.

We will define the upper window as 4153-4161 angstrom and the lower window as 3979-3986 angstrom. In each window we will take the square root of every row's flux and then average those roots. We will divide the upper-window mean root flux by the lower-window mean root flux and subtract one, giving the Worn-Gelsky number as -0.07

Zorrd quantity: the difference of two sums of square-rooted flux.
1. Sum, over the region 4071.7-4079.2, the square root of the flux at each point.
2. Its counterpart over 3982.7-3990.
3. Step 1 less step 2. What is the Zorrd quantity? 0.04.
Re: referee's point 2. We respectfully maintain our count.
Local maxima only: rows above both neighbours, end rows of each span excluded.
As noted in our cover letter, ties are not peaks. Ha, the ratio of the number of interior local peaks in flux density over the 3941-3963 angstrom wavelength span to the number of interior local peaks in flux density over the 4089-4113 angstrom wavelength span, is 1.0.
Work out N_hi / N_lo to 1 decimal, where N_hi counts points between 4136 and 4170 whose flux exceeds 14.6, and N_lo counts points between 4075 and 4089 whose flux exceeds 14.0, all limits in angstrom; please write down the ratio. 0.0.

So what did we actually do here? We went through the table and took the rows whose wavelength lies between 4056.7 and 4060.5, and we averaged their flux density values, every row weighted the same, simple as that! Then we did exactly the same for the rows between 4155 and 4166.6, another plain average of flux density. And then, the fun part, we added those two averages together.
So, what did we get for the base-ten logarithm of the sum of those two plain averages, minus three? -1.57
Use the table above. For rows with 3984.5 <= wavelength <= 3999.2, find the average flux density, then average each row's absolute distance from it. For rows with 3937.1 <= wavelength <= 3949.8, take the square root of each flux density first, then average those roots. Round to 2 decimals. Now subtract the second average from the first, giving -3.52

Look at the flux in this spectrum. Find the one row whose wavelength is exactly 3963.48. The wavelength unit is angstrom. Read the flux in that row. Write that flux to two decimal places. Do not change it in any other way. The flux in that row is 15.16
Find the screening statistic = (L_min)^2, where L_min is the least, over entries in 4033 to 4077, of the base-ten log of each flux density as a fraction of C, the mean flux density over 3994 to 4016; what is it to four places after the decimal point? 0.0016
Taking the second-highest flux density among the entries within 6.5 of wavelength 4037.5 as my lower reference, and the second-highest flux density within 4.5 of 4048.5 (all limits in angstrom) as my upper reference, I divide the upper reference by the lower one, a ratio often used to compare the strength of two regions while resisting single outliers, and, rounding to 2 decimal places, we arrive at 0.87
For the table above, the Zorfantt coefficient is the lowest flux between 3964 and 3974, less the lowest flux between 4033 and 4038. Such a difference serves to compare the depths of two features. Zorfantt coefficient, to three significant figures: -2.99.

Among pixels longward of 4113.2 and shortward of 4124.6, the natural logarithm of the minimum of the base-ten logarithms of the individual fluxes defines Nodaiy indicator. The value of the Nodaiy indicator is 0.16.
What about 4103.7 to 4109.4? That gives 0.20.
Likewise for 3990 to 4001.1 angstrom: 0.14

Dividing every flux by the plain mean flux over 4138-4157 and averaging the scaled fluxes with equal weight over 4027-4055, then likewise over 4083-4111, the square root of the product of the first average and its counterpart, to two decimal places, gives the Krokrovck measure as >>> 1.14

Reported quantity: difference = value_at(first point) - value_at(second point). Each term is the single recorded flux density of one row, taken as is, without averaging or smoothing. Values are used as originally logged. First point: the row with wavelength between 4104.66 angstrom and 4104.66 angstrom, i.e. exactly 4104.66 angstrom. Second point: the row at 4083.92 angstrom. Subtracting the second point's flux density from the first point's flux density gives 1.8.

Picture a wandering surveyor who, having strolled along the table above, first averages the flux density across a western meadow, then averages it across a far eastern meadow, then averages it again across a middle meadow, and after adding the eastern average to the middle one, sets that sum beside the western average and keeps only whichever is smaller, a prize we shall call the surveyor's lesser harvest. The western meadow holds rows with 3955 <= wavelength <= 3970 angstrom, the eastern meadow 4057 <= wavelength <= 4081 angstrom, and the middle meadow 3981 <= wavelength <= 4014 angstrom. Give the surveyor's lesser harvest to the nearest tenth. 14.9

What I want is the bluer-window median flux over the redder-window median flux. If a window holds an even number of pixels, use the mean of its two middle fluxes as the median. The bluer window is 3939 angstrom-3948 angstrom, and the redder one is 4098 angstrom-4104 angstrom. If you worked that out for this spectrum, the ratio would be 1.01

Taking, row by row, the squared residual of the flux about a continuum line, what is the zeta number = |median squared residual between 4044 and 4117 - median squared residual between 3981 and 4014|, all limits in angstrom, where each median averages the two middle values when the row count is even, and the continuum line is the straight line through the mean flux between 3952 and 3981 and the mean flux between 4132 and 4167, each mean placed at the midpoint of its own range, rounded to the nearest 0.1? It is 1.4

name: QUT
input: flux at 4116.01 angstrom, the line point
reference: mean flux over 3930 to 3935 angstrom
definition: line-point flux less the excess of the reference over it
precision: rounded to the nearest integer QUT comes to 16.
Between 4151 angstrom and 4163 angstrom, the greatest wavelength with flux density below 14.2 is 4161.76 angstrom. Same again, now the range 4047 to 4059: 4057.67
